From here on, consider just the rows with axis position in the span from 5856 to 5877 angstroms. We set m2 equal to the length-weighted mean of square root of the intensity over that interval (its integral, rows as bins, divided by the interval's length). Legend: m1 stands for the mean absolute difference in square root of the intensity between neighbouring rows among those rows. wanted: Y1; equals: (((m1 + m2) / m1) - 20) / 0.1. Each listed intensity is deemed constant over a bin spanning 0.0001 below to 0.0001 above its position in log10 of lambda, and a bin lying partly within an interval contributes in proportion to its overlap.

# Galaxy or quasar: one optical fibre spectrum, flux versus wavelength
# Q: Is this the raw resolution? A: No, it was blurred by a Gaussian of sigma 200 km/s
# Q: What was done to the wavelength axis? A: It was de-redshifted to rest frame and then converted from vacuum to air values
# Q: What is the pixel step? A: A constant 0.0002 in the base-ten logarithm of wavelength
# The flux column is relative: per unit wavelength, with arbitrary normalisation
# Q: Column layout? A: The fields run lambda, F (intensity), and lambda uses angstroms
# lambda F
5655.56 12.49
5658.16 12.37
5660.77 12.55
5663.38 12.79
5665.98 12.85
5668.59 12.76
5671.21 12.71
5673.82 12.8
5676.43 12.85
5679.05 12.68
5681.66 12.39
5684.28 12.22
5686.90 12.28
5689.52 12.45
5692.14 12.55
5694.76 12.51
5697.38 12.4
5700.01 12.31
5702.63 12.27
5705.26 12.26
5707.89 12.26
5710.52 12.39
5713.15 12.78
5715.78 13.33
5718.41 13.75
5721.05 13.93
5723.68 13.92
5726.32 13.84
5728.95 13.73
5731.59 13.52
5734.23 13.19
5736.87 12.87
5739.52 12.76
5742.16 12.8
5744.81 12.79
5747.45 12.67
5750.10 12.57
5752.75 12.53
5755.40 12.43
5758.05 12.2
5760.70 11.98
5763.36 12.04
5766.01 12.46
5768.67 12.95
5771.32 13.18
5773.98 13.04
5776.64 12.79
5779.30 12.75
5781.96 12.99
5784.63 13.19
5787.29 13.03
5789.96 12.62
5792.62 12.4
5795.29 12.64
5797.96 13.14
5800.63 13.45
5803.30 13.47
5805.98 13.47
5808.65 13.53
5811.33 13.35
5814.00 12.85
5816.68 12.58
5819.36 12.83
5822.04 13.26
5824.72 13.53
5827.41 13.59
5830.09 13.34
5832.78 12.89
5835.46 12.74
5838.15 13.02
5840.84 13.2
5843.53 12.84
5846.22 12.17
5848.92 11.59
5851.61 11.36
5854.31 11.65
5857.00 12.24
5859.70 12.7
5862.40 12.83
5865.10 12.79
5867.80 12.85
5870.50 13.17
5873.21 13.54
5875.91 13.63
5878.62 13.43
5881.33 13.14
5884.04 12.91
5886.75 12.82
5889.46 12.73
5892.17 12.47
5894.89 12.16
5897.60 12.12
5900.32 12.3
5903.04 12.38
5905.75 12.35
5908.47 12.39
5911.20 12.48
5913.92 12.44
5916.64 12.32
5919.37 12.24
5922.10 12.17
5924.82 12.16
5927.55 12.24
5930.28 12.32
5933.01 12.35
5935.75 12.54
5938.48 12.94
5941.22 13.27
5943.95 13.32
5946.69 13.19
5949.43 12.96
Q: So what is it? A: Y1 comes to 1043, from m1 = 0.029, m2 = 3.60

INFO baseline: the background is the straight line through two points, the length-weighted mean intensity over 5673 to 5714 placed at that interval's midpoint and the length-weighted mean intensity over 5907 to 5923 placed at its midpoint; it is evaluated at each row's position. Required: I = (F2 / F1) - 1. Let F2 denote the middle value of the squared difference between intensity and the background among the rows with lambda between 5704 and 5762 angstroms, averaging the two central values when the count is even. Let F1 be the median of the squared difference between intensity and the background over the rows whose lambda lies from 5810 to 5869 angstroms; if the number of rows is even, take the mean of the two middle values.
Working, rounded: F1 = 0.25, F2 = 0.135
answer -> 0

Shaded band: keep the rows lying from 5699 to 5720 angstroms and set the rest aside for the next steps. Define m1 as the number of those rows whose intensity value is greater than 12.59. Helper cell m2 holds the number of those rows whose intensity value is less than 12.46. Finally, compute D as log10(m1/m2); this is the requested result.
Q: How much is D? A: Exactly -0.22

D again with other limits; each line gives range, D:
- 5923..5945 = -0.12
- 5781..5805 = 0.90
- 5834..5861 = 0.00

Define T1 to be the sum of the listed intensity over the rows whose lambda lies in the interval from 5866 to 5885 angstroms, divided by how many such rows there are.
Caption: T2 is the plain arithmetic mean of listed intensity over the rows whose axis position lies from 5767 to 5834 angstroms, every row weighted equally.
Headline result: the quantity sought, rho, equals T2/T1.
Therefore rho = 0.99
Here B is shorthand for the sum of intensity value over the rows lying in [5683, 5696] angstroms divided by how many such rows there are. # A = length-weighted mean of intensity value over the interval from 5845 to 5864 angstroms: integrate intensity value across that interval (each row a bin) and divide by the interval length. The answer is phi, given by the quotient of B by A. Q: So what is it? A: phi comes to 1.03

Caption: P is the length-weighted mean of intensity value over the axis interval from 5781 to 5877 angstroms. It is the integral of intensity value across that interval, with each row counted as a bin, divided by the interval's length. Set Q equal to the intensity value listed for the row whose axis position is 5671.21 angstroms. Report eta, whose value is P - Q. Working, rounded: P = 12.9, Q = 12.71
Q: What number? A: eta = 0.2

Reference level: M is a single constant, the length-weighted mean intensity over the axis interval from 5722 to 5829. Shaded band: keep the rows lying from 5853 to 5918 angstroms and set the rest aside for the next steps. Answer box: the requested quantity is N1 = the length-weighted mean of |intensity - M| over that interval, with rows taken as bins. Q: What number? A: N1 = 0.49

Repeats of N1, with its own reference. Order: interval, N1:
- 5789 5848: 0.36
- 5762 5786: 0.27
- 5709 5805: 0.42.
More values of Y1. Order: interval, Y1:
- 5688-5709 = 4262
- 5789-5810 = 1157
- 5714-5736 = 1232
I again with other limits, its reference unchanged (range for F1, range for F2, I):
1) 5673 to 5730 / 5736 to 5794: 2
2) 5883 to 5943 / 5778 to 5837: 27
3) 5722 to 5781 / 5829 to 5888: 2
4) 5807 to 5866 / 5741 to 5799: -1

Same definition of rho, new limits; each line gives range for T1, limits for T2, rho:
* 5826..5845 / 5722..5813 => 0.99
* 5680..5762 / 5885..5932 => 0.97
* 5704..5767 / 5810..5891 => 1.00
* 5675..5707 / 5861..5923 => 1.02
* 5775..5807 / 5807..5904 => 0.98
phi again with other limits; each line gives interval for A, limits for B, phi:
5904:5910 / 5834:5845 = 1.05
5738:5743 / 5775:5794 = 1.00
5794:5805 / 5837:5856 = 0.93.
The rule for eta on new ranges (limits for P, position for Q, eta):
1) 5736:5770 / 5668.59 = -0.2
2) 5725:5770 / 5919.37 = 0.5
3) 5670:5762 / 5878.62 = -0.7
